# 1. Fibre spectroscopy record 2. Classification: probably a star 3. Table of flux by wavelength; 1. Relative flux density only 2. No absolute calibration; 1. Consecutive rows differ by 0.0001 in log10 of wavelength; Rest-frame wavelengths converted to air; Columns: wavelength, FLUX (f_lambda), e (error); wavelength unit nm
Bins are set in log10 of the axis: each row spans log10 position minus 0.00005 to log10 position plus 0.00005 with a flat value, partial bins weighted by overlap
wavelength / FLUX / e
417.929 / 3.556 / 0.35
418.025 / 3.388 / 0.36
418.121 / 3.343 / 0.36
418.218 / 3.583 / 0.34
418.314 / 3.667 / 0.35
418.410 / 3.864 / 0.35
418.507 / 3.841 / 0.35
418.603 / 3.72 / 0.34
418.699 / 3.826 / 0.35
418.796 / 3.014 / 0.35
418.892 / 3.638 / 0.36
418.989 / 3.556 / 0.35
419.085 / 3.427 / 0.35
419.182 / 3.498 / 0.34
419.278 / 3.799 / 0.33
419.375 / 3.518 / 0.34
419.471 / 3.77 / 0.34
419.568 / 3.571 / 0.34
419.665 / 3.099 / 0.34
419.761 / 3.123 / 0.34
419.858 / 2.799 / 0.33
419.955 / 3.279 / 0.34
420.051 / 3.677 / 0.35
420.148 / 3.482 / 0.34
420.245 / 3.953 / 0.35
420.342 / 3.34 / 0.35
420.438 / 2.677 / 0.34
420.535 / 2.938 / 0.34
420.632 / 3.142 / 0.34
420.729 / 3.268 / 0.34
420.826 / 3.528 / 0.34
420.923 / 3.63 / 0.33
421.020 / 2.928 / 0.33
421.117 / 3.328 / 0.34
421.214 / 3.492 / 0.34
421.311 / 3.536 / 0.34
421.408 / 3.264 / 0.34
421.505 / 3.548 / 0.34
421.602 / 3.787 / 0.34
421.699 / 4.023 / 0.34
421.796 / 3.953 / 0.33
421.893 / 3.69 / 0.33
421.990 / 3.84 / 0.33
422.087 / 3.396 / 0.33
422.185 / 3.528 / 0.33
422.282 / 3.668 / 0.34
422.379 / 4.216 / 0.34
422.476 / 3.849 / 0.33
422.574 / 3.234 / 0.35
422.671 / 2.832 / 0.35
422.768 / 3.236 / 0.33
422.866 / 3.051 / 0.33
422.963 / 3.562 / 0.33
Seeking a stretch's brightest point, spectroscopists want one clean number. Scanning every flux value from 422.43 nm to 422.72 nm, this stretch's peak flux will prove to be 3.849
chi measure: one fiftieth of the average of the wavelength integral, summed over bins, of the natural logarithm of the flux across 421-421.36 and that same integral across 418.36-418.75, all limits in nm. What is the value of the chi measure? 0.010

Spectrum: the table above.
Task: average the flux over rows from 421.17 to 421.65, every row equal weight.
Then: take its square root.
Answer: 1.878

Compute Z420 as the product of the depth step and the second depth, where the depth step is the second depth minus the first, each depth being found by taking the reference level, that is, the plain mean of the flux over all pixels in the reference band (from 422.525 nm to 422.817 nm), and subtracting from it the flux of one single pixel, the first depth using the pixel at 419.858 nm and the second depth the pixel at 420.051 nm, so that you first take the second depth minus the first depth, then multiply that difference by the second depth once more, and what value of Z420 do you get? 0.51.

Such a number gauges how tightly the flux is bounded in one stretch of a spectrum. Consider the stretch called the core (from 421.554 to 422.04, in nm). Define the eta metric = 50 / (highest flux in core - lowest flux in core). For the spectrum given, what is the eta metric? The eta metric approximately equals 150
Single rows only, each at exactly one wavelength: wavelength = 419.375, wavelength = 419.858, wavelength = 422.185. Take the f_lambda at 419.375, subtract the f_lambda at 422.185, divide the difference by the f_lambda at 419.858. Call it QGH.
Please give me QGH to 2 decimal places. 0.00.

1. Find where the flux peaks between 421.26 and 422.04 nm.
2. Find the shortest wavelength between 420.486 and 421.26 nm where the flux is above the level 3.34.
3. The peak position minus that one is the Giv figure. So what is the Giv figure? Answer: 0.87 nm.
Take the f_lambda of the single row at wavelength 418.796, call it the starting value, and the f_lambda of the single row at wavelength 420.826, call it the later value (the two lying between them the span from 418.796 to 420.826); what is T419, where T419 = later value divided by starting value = 1.17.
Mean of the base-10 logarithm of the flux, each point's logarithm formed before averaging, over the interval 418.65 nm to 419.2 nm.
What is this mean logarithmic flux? 0.542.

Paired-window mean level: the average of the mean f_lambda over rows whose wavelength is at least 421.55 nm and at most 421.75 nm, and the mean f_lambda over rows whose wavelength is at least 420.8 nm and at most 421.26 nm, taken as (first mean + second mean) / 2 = 3.64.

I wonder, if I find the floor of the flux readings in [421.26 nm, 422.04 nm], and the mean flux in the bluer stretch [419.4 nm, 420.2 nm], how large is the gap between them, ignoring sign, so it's 0.09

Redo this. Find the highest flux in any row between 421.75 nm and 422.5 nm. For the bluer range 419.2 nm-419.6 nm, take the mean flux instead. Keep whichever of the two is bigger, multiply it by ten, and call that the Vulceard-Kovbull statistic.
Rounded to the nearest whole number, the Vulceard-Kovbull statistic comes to 42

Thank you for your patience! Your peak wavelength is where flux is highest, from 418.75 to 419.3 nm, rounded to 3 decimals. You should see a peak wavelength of 419.278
